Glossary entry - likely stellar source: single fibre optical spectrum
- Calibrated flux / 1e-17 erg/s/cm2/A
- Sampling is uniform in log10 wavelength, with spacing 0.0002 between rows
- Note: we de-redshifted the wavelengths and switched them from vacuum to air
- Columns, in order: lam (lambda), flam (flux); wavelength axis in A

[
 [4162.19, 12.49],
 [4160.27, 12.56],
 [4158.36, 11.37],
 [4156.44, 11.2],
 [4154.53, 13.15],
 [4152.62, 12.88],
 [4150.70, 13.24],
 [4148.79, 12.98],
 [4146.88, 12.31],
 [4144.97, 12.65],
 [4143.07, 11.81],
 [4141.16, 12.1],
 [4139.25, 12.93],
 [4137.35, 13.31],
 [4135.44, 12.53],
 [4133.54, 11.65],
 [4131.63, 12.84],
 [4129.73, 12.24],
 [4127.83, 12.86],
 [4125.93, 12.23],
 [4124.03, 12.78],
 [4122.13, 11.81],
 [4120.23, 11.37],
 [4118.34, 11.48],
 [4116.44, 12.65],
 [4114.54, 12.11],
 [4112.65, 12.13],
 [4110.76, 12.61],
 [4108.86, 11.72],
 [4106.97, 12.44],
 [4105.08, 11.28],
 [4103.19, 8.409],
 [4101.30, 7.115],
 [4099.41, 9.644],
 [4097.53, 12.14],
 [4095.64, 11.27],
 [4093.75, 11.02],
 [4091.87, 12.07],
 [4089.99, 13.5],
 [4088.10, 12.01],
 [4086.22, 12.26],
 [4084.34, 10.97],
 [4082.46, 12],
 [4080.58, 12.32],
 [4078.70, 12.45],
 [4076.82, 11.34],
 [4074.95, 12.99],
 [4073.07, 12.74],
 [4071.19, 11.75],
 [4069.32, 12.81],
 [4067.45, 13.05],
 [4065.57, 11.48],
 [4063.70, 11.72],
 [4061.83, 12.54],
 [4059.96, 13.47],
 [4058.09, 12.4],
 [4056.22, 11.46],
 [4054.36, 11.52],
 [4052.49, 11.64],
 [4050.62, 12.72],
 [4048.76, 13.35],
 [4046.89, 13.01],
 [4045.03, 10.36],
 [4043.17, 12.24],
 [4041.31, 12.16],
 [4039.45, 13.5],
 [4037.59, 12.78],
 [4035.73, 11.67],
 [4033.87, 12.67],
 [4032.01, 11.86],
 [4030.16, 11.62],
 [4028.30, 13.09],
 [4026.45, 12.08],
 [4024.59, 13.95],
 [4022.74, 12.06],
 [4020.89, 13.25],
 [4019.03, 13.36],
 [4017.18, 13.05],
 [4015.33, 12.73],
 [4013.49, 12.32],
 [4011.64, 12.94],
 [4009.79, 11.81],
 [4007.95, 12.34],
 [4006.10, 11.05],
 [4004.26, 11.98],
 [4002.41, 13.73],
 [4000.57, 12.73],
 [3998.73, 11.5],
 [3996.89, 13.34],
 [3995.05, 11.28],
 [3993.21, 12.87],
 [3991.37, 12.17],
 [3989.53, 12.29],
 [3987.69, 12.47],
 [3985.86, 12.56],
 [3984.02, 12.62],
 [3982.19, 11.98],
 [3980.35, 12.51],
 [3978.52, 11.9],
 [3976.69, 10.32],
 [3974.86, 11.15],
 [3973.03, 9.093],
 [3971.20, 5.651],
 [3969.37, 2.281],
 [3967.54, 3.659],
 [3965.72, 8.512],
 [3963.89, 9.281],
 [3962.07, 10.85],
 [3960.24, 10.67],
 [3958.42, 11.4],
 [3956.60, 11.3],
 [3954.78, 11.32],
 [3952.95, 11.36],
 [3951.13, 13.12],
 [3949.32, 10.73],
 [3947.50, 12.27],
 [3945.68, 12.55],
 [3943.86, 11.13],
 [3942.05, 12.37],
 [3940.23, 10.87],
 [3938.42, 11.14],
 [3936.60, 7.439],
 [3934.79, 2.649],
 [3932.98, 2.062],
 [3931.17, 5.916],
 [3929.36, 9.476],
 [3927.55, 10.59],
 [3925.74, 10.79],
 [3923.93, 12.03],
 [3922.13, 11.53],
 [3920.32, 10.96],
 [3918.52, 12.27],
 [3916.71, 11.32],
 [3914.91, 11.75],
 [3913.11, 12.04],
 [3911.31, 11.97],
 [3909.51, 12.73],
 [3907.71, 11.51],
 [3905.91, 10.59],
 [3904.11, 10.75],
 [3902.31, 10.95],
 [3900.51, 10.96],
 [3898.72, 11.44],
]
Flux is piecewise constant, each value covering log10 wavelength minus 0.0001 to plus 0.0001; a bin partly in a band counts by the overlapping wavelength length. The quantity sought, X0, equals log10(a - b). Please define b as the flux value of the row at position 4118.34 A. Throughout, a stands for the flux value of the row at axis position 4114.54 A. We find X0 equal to -0.20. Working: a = 12.11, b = 11.48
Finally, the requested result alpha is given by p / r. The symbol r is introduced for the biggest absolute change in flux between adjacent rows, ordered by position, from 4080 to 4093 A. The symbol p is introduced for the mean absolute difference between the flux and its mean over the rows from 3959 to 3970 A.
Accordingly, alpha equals 2.0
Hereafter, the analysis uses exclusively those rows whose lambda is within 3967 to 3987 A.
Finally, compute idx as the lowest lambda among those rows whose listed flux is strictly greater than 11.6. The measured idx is 3978.52 A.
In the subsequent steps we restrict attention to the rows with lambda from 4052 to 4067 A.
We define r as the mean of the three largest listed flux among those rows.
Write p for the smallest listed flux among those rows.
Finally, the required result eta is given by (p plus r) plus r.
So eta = 37.1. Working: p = 11.46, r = 12.8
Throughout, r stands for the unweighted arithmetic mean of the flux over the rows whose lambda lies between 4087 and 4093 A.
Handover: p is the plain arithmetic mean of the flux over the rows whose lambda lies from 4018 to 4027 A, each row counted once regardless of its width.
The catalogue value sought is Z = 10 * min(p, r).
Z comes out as 125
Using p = 12.9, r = 12.5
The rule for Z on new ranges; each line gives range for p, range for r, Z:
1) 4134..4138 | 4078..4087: 120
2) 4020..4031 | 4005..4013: 120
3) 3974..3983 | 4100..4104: 78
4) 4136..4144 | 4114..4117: 124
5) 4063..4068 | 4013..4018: 121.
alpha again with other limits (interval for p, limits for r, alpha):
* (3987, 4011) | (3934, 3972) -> 0.1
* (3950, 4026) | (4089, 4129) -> 0.5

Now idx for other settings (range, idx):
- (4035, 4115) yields 4035.73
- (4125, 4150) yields 4125.93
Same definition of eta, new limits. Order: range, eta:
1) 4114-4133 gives 37.0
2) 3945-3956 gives 36.0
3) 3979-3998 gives 37.2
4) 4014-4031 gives 38.7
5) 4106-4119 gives 36.6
